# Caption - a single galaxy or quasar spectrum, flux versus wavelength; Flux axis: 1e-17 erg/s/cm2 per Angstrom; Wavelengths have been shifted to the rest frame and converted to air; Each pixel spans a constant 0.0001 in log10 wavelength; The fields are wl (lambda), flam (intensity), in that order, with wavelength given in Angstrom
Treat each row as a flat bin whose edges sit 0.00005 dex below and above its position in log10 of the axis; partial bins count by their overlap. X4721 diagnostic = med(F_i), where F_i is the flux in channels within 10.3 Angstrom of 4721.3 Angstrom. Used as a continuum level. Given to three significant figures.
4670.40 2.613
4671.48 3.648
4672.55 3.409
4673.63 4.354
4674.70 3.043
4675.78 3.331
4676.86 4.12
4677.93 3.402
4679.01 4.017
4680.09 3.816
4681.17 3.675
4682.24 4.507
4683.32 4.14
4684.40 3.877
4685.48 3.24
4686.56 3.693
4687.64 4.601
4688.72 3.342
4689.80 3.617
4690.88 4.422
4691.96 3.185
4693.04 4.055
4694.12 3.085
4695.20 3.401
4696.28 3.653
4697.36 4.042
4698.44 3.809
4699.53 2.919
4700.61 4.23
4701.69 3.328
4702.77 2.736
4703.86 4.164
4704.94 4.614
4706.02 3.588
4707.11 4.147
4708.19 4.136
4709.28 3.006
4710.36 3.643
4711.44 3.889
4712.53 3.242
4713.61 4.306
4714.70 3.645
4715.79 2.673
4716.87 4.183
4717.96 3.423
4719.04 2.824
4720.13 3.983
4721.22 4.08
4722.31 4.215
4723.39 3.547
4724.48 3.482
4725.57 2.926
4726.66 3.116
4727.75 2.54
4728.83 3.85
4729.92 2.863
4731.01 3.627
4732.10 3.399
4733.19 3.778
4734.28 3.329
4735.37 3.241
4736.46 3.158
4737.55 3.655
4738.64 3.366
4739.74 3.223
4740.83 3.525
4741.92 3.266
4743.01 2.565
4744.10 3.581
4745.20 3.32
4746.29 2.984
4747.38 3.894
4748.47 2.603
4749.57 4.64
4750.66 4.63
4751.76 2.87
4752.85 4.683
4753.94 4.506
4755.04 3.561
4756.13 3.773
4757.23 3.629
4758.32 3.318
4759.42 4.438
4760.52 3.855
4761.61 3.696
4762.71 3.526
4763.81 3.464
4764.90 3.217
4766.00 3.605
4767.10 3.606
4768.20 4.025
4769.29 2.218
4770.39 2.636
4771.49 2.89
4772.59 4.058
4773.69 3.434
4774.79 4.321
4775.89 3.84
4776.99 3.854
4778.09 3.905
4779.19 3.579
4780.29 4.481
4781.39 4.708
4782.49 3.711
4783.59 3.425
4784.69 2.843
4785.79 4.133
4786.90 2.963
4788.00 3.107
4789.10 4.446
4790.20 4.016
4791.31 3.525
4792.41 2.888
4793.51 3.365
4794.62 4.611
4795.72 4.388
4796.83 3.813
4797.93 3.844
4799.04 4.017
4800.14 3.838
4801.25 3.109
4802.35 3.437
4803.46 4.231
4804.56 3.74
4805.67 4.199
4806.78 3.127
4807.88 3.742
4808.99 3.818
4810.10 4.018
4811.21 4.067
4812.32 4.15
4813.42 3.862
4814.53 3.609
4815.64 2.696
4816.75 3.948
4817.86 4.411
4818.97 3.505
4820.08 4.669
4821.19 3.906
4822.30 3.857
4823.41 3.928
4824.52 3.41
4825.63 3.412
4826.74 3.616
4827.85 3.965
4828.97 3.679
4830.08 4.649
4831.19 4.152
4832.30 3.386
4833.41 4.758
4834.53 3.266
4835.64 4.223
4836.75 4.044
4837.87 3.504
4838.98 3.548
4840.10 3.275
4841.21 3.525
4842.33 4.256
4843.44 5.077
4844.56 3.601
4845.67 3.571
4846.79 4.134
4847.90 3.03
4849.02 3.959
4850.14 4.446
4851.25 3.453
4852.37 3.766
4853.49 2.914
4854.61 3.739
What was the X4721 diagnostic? 3.55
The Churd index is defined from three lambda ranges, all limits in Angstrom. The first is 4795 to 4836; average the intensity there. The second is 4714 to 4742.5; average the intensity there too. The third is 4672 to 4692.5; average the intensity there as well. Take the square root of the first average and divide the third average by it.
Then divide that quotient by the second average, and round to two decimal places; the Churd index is 0.56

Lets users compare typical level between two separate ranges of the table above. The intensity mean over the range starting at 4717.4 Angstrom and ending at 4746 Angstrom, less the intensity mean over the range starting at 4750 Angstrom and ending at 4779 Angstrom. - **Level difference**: -0.30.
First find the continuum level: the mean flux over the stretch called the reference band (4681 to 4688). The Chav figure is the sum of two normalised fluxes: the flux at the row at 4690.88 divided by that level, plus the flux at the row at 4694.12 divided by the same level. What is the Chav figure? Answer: 1.89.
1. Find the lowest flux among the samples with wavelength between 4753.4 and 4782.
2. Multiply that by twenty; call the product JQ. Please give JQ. 44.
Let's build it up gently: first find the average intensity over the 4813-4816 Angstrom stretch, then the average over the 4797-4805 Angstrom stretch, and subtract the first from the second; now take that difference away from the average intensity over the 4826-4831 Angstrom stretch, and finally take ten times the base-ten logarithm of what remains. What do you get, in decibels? 5.59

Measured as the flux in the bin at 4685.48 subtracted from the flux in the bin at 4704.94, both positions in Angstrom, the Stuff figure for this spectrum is 1.4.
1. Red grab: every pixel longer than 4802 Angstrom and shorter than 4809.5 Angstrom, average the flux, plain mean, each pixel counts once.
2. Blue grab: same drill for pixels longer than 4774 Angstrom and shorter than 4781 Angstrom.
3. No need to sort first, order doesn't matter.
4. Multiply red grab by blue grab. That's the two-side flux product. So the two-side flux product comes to 15.0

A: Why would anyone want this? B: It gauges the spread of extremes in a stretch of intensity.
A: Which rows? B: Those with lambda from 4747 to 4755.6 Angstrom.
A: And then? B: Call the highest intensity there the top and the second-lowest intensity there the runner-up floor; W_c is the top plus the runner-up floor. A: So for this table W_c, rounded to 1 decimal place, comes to 7.6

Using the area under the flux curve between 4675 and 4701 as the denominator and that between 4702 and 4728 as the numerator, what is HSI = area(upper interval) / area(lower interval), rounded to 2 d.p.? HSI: 0.96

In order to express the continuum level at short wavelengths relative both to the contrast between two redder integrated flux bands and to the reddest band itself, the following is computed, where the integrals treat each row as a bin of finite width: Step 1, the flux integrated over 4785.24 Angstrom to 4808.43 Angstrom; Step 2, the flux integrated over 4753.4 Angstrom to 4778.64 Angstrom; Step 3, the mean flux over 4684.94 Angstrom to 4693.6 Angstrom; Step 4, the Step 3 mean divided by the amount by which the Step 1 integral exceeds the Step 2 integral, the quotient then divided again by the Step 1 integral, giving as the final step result -0.0092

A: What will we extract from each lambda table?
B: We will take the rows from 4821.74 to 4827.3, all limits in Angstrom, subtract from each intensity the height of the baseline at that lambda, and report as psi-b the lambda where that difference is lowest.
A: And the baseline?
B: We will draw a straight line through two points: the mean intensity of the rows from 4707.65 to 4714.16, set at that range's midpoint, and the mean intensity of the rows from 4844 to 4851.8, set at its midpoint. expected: 4824.52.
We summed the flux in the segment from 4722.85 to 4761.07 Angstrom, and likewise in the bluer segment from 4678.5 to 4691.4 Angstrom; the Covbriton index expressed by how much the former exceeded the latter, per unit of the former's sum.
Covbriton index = 0.62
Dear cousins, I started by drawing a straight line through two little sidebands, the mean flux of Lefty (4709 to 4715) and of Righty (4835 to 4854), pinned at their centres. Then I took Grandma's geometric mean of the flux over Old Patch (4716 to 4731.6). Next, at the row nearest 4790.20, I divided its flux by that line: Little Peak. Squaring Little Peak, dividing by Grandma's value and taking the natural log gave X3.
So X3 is -1.1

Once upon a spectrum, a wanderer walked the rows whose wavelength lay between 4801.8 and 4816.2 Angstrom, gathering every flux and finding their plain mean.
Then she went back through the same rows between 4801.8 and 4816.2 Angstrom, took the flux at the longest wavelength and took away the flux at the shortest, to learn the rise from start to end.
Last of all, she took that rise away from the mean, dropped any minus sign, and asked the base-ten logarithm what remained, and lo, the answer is 0.652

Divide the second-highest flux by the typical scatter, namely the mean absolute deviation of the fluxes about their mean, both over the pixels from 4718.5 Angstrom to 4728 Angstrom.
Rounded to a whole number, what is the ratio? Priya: 8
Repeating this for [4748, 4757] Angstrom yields 7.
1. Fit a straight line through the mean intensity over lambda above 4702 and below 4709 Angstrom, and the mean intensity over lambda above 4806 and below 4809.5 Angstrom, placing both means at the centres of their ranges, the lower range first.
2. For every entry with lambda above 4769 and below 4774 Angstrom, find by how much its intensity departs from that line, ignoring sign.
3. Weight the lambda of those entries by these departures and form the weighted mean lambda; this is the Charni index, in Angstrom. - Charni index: 4770.6 Angstrom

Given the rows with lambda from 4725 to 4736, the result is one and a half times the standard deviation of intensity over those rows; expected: 0.6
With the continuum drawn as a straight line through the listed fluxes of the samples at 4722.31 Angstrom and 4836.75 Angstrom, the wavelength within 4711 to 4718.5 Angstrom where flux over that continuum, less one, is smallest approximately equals 4715.79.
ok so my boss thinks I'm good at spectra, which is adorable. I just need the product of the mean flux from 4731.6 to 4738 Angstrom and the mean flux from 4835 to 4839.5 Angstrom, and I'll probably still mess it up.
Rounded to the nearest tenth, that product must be 13.1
